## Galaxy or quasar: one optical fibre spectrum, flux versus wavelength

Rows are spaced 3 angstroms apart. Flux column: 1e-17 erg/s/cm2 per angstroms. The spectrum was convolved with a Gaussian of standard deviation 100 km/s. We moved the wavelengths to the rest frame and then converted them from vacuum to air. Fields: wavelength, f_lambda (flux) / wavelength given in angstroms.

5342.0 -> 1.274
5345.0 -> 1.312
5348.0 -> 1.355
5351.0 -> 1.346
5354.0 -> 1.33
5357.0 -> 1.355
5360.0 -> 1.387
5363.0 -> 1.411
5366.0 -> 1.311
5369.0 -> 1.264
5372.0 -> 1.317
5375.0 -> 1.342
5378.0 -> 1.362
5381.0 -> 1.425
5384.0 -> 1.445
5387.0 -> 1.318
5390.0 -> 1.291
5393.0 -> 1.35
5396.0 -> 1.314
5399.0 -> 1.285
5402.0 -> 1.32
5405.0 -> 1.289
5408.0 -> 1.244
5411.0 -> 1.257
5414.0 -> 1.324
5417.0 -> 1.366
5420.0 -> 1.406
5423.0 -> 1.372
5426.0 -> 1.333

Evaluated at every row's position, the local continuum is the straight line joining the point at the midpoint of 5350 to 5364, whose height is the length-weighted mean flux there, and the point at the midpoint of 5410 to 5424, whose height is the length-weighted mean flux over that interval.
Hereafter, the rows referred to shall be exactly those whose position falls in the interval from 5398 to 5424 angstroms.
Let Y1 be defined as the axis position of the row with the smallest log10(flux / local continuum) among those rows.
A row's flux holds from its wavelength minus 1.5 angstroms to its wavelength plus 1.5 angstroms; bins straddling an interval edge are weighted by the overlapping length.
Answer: 5408.0 angstroms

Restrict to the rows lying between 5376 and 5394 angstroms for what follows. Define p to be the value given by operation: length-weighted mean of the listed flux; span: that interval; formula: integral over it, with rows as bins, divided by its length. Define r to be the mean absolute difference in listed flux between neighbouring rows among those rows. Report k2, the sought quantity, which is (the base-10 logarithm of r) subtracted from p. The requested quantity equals 2.59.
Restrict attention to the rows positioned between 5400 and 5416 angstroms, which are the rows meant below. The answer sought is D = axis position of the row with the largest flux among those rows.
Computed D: 5414.0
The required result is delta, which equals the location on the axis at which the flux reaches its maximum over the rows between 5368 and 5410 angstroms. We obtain 5384.0 angstroms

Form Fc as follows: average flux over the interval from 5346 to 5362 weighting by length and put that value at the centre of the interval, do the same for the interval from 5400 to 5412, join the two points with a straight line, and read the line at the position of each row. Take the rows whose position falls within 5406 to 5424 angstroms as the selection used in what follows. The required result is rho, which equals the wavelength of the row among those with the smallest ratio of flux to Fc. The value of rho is 5408.0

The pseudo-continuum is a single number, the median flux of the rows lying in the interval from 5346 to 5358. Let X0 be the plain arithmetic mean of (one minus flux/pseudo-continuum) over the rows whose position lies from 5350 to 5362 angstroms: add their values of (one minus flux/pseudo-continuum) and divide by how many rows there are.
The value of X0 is -0.003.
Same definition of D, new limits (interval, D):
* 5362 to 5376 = 5363.0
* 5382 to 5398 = 5384.0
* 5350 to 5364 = 5363.0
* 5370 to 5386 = 5384.0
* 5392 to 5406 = 5393.0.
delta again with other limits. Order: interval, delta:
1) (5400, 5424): 5420.0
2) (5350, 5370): 5363.0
